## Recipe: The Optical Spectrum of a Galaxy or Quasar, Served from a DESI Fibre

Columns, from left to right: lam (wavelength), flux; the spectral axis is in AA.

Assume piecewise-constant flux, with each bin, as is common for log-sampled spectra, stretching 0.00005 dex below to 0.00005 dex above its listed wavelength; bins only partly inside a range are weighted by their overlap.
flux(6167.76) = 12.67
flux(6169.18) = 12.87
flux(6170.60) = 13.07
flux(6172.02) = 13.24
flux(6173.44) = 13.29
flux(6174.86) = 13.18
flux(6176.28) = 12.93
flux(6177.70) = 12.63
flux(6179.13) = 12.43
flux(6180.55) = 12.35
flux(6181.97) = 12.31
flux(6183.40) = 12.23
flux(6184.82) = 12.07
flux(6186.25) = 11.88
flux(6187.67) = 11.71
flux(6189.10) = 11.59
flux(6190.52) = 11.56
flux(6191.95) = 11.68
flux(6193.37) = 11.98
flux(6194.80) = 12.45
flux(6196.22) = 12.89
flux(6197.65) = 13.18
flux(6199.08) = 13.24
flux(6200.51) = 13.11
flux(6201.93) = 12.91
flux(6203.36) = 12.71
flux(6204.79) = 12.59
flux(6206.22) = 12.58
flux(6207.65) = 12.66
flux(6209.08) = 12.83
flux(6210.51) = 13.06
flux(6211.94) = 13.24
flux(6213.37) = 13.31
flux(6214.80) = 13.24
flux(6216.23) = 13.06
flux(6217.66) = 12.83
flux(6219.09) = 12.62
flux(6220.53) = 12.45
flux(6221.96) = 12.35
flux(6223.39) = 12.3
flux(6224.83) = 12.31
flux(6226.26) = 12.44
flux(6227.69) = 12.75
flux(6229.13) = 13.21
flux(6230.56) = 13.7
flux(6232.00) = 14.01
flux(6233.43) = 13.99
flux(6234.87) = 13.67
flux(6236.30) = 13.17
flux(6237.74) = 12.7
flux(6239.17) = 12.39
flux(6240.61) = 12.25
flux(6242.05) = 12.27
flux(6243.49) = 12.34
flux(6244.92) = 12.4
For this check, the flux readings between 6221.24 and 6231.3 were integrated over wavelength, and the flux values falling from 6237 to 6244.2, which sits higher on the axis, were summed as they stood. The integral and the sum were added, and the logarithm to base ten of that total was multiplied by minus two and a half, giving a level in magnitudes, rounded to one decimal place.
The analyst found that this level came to -5.7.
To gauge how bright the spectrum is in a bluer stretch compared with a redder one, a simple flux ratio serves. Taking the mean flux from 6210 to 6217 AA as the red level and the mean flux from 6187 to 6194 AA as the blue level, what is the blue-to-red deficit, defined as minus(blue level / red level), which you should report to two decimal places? -0.89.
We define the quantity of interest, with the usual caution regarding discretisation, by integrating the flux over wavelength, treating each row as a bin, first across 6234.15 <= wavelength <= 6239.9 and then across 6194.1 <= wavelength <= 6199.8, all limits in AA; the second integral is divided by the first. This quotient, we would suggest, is 0.99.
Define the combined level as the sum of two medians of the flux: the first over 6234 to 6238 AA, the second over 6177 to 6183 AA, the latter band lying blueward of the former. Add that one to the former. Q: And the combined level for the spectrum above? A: 25.6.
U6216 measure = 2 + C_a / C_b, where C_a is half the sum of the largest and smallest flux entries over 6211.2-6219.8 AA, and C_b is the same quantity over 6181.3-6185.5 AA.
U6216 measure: 3.06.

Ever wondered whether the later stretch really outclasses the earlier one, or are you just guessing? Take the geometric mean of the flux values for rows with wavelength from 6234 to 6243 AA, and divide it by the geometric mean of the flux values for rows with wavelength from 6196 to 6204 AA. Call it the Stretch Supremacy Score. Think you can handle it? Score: 0.98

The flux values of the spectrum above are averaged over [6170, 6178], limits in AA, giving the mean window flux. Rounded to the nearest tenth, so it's 13.1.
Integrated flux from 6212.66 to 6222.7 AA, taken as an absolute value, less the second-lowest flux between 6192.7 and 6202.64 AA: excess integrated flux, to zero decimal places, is 116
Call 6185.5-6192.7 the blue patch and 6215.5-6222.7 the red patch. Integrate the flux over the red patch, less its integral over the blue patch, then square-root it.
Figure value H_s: 2.7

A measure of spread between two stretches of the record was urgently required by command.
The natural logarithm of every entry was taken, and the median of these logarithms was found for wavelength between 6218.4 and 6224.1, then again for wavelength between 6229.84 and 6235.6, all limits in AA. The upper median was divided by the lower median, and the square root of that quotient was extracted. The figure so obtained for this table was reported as 1.02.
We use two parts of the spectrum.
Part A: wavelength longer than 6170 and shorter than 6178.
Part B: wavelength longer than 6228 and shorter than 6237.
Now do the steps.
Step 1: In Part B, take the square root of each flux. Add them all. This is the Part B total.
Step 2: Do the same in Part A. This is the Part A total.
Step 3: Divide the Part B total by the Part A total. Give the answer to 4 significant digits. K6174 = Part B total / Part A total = 1.021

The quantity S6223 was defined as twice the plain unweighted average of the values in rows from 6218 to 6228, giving 24.9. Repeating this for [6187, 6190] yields 23.3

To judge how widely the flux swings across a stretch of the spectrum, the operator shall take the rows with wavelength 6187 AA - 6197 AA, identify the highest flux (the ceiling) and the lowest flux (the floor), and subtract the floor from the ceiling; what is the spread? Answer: 1.3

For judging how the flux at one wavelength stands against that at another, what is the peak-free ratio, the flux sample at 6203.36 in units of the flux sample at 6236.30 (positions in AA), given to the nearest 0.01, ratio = 0.97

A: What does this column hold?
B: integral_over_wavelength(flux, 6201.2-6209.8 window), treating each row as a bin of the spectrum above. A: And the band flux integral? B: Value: 109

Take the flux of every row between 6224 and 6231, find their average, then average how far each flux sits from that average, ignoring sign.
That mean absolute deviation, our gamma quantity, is 0.46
